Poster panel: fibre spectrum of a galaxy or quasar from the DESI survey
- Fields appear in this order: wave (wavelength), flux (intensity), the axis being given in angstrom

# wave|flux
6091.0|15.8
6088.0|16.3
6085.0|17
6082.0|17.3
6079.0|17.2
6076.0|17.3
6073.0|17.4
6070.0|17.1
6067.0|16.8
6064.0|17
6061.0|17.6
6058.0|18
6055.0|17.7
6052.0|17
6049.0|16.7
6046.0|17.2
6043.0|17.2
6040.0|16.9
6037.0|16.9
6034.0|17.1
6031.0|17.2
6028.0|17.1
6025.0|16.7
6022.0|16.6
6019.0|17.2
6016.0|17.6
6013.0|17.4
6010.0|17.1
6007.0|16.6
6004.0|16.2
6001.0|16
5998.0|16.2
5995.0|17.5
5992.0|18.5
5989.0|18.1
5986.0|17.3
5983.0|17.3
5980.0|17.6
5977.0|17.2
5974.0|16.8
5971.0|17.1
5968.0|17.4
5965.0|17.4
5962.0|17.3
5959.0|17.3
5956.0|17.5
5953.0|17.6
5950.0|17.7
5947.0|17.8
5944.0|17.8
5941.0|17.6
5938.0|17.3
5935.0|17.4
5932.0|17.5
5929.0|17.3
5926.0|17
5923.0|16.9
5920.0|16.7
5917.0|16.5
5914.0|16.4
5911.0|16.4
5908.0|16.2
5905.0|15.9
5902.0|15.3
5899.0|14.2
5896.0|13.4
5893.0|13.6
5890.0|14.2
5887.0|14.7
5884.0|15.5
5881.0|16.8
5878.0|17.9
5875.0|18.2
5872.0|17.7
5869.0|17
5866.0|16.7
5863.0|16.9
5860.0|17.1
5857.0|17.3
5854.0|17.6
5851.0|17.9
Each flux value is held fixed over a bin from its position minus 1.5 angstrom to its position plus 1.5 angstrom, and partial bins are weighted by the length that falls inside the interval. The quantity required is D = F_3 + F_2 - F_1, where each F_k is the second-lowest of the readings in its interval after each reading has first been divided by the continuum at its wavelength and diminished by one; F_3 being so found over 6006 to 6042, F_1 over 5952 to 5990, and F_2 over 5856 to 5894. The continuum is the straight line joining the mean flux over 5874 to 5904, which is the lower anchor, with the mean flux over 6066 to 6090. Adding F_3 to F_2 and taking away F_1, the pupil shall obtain -0.13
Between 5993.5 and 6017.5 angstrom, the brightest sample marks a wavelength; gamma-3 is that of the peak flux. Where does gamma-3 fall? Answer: 6016.0 angstrom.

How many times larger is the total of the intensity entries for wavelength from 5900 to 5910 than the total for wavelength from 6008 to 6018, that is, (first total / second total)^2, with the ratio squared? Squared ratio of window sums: 0.83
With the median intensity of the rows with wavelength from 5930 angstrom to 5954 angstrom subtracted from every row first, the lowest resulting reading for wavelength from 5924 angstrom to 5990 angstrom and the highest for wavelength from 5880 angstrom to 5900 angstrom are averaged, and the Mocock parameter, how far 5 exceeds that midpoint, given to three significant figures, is 5.80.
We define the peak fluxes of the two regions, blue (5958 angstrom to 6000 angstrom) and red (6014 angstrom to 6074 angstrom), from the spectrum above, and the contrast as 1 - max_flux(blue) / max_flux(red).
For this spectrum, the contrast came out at -0.03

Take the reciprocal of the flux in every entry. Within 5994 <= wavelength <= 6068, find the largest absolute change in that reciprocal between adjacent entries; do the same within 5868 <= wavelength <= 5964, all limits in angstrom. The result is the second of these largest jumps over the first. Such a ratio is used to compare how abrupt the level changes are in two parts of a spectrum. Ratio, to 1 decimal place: 1.1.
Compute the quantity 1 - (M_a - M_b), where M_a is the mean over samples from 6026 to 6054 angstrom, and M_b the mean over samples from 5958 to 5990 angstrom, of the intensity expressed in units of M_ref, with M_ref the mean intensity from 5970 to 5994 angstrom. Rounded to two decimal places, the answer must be 1.02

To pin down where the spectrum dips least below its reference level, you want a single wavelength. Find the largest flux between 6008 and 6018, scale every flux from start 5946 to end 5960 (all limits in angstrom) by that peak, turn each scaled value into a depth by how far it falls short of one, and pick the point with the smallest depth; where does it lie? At 5947.0 angstrom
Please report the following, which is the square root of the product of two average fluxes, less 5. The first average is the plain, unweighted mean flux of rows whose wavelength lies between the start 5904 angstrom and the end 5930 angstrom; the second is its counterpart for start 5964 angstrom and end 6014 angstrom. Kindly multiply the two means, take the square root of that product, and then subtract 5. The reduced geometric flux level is 11.87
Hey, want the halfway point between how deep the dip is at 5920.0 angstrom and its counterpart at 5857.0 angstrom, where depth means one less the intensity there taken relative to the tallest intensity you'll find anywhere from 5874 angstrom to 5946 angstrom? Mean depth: 0.066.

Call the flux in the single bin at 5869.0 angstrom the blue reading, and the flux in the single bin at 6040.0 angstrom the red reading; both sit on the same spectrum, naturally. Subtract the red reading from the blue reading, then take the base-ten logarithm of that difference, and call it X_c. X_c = -1.0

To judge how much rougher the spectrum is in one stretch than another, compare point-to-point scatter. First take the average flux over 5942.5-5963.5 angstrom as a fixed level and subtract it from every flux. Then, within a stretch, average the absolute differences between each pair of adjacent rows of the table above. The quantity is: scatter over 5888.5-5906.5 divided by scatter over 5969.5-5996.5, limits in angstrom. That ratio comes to 1.5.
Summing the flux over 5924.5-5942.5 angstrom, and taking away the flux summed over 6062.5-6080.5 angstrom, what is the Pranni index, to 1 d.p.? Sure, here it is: 1.3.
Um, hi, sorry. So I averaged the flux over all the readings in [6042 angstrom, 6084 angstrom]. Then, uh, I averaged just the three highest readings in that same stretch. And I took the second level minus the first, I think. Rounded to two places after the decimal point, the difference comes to 0.52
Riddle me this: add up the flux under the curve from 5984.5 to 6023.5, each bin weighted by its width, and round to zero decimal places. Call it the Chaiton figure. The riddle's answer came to 667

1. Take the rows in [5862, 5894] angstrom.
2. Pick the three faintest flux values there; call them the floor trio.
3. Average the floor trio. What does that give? 14.2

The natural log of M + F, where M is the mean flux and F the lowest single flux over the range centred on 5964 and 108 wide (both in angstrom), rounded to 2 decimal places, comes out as 3.50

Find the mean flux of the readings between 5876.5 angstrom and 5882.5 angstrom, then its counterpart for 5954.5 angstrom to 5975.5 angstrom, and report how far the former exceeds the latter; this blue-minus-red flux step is 0.1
